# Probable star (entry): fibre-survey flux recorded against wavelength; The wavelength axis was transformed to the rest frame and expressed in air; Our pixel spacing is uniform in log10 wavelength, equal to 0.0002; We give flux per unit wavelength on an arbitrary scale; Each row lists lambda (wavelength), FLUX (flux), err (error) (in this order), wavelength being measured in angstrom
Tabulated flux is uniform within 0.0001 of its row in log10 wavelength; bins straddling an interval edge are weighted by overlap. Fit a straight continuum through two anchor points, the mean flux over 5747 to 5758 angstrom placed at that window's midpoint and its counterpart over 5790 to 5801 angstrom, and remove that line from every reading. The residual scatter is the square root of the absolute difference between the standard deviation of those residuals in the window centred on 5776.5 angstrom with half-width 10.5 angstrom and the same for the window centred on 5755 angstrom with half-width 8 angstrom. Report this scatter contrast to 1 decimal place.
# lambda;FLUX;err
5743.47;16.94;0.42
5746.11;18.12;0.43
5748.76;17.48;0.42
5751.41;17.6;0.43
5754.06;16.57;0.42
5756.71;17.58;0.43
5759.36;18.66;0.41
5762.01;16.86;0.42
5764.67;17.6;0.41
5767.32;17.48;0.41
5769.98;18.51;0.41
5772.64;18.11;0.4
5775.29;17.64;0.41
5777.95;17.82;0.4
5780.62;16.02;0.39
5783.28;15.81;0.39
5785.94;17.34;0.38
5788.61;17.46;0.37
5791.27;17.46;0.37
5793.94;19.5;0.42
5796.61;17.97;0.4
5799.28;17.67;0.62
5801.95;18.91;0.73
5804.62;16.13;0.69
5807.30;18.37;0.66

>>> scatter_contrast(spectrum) 0.6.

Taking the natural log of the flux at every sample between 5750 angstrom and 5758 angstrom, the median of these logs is 2.87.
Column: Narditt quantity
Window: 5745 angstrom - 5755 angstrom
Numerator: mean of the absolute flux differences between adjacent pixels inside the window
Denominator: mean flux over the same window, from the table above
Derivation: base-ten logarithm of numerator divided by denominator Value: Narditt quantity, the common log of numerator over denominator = -1.47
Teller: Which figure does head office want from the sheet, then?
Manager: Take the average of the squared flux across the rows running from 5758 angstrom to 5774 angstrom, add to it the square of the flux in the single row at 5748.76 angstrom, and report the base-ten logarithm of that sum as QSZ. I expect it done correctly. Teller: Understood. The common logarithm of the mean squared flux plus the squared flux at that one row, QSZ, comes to 2.796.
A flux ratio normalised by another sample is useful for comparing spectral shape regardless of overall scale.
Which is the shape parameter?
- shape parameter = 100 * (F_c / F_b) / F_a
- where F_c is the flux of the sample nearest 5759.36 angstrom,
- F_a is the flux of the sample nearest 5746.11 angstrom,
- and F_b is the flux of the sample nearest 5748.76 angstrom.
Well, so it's 5.89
